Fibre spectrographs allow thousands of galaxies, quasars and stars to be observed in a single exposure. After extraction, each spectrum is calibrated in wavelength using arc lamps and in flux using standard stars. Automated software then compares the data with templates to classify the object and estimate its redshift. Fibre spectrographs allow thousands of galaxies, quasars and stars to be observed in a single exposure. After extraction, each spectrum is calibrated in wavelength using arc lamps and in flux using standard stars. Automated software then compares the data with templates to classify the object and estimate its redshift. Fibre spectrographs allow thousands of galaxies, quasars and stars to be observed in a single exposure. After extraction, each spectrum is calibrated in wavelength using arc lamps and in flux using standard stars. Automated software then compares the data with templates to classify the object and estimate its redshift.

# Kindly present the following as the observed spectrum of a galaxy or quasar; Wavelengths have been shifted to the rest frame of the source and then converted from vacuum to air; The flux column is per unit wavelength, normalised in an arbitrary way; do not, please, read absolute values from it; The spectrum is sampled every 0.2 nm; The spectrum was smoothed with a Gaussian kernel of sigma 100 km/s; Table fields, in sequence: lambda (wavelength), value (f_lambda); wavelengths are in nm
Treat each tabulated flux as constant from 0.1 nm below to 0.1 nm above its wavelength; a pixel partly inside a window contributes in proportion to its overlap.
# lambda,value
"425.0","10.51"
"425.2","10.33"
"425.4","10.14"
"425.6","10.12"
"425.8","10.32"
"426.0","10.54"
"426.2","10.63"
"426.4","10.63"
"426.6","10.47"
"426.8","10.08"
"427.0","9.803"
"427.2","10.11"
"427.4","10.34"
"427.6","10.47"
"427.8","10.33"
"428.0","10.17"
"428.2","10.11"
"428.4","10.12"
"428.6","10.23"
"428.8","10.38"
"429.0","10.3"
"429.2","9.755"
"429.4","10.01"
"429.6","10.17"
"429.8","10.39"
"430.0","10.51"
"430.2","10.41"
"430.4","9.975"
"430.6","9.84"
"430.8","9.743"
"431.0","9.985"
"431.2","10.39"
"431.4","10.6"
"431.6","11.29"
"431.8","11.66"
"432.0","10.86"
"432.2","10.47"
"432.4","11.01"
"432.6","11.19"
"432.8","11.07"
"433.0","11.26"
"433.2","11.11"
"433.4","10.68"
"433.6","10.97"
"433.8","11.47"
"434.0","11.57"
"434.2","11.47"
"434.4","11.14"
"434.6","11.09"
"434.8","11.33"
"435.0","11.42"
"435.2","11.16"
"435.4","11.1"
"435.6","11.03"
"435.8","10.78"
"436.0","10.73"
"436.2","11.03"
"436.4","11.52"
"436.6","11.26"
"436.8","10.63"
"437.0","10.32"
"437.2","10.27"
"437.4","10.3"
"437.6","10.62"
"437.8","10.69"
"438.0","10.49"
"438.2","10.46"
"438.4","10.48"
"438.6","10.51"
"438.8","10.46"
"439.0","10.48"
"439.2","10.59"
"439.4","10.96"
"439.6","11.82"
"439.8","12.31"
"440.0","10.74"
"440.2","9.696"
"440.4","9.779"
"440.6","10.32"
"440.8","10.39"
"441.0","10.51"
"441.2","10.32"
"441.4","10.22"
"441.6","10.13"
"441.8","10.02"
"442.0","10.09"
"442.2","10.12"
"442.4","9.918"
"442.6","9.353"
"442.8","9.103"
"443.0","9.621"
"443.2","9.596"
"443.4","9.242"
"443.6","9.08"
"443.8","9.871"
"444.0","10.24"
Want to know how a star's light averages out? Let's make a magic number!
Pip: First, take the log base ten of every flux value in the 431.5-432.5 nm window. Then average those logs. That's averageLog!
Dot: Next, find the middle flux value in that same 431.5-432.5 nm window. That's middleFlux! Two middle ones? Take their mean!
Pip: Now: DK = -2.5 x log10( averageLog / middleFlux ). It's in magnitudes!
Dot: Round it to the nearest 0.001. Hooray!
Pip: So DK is 2.558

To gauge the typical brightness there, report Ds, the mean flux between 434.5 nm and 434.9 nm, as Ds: 11.2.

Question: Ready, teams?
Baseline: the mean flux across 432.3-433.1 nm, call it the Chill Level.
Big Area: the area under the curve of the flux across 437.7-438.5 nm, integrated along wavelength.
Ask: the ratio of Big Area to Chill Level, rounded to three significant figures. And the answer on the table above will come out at 0.757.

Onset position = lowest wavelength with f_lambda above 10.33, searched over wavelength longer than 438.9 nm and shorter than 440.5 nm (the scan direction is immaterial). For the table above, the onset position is 439.0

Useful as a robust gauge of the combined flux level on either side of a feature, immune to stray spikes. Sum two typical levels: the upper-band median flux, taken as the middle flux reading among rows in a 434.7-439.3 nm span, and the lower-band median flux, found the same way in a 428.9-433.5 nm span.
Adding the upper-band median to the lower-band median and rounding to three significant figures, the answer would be 21.1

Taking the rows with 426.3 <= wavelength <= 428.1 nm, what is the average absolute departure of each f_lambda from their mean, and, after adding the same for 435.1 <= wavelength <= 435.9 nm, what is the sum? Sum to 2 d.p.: 0.32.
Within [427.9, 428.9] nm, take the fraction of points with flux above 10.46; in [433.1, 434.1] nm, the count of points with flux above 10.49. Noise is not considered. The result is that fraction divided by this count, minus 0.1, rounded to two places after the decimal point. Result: -0.10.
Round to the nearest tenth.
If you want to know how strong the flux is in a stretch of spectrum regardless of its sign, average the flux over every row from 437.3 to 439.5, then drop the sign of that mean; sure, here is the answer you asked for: 10.5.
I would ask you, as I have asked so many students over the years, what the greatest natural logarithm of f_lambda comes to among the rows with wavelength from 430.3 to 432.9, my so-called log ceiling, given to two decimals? 2.46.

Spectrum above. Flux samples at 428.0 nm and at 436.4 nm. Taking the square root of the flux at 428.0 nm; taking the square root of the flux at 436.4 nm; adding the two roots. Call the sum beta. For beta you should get 6.58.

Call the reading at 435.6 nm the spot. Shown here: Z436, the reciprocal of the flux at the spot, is 0.091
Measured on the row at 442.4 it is 0.101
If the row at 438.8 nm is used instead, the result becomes 0.096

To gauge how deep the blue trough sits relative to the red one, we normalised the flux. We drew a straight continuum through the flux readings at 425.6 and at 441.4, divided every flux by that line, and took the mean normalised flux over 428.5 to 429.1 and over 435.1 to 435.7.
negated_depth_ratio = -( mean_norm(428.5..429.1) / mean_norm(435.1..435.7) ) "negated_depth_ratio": -0.93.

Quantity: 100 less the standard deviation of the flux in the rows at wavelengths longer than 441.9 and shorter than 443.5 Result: 99.6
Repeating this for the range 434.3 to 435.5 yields 99.9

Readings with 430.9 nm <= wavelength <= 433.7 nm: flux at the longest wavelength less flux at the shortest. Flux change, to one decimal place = 1.0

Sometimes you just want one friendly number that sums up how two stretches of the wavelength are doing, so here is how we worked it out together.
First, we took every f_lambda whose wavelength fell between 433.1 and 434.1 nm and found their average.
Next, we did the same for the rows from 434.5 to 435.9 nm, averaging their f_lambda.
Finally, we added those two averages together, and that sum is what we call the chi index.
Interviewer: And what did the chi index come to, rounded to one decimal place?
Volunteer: 22.3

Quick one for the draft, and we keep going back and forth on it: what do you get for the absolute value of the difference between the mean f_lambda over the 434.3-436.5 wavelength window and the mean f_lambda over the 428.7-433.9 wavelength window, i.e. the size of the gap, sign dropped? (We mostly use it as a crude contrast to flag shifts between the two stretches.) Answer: 0.52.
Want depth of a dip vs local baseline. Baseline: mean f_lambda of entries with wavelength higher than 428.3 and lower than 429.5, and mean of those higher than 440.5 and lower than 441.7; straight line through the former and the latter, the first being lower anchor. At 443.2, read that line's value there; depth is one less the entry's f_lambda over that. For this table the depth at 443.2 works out 0.07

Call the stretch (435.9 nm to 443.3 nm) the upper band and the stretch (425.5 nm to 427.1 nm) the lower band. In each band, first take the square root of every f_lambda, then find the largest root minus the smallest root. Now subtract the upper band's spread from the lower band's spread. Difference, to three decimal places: -0.362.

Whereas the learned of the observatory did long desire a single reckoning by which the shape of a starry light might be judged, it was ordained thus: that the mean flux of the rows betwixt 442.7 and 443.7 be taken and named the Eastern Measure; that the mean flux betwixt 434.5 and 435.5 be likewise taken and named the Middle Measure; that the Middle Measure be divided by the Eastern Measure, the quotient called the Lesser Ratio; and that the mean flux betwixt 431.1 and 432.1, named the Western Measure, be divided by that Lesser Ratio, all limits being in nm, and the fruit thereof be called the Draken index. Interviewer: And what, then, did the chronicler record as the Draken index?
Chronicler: 9.1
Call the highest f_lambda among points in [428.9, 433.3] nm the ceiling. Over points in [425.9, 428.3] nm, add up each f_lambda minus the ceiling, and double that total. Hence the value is -32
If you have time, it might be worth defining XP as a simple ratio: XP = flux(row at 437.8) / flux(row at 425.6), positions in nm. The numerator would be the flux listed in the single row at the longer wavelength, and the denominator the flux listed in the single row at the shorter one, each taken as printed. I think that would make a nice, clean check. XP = 1.06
